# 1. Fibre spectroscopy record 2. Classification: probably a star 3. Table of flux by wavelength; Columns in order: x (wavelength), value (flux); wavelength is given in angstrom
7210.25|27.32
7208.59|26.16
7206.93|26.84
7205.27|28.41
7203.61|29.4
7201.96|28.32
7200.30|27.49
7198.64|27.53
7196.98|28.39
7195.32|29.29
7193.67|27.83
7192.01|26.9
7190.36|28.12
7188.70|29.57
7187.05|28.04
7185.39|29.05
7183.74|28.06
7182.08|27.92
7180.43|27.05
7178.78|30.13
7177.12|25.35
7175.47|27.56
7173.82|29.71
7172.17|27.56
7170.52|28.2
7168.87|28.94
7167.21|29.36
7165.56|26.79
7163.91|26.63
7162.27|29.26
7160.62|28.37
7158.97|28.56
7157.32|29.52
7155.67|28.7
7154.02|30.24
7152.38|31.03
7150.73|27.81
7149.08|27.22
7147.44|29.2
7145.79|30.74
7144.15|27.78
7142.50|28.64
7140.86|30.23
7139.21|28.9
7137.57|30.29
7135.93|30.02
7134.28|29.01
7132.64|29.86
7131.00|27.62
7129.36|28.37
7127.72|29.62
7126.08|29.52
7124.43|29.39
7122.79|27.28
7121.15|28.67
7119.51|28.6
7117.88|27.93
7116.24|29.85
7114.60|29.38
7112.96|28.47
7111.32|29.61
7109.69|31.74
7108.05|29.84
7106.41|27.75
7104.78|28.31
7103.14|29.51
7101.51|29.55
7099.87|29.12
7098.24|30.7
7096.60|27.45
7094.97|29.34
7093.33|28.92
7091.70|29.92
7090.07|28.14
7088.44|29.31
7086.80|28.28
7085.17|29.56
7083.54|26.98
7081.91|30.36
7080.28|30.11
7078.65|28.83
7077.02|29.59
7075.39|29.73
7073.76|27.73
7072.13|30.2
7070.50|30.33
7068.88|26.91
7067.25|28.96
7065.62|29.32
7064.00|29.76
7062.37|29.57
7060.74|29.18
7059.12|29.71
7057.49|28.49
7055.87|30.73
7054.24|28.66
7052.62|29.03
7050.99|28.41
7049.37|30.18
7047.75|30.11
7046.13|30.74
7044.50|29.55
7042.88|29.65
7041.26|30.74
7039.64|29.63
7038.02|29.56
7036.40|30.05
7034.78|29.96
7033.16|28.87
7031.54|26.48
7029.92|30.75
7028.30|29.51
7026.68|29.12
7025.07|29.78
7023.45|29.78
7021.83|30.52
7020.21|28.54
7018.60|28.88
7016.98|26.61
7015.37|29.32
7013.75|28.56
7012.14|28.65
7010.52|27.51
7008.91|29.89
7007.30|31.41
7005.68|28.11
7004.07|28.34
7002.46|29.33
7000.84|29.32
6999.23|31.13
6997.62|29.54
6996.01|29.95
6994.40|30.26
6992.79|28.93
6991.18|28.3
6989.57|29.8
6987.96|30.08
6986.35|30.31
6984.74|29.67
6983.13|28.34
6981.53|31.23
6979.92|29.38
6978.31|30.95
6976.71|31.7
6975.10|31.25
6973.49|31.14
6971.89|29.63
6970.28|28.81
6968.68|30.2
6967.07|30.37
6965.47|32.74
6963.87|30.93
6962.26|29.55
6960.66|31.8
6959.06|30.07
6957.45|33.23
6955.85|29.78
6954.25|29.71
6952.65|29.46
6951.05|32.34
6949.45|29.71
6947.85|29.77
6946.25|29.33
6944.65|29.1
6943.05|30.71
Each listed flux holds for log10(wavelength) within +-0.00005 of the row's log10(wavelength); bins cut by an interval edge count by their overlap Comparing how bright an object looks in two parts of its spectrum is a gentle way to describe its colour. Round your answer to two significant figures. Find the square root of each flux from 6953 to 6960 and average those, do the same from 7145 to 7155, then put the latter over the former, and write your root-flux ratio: 0.98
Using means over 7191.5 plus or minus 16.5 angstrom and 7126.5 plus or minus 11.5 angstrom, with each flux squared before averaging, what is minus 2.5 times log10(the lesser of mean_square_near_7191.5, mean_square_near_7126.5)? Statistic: -7.24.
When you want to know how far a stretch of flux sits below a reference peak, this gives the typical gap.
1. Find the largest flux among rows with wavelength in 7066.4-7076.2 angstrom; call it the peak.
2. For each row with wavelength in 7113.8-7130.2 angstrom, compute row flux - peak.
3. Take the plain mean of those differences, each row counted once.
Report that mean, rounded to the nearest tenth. -1.5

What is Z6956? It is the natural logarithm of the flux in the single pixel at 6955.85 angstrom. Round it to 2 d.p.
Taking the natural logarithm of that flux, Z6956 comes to 3.39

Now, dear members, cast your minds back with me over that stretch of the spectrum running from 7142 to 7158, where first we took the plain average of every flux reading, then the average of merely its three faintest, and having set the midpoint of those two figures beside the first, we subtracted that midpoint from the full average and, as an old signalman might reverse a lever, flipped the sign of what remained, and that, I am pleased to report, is -0.74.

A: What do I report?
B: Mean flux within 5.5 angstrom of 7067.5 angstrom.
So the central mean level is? 29.3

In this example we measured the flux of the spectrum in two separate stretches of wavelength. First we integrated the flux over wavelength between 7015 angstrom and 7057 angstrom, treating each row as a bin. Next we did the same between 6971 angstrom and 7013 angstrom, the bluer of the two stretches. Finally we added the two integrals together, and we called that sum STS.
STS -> 2486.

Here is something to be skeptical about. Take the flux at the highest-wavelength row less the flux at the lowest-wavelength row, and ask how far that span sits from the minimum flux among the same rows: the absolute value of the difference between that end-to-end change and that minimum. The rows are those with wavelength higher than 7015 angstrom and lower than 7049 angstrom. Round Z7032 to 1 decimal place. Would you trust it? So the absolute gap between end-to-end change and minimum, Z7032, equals 25.7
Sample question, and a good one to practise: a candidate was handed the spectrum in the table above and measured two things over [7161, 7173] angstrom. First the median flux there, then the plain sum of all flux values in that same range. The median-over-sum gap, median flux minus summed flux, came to -168.5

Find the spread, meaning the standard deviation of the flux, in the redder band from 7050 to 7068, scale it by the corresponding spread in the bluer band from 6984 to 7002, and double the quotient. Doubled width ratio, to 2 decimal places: 1.79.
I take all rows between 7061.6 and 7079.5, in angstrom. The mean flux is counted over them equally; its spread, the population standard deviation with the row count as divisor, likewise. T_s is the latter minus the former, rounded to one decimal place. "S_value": -28.2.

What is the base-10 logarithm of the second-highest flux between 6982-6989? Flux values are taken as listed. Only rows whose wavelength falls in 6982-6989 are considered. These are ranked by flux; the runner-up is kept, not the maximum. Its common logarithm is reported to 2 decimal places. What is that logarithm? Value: 1.48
